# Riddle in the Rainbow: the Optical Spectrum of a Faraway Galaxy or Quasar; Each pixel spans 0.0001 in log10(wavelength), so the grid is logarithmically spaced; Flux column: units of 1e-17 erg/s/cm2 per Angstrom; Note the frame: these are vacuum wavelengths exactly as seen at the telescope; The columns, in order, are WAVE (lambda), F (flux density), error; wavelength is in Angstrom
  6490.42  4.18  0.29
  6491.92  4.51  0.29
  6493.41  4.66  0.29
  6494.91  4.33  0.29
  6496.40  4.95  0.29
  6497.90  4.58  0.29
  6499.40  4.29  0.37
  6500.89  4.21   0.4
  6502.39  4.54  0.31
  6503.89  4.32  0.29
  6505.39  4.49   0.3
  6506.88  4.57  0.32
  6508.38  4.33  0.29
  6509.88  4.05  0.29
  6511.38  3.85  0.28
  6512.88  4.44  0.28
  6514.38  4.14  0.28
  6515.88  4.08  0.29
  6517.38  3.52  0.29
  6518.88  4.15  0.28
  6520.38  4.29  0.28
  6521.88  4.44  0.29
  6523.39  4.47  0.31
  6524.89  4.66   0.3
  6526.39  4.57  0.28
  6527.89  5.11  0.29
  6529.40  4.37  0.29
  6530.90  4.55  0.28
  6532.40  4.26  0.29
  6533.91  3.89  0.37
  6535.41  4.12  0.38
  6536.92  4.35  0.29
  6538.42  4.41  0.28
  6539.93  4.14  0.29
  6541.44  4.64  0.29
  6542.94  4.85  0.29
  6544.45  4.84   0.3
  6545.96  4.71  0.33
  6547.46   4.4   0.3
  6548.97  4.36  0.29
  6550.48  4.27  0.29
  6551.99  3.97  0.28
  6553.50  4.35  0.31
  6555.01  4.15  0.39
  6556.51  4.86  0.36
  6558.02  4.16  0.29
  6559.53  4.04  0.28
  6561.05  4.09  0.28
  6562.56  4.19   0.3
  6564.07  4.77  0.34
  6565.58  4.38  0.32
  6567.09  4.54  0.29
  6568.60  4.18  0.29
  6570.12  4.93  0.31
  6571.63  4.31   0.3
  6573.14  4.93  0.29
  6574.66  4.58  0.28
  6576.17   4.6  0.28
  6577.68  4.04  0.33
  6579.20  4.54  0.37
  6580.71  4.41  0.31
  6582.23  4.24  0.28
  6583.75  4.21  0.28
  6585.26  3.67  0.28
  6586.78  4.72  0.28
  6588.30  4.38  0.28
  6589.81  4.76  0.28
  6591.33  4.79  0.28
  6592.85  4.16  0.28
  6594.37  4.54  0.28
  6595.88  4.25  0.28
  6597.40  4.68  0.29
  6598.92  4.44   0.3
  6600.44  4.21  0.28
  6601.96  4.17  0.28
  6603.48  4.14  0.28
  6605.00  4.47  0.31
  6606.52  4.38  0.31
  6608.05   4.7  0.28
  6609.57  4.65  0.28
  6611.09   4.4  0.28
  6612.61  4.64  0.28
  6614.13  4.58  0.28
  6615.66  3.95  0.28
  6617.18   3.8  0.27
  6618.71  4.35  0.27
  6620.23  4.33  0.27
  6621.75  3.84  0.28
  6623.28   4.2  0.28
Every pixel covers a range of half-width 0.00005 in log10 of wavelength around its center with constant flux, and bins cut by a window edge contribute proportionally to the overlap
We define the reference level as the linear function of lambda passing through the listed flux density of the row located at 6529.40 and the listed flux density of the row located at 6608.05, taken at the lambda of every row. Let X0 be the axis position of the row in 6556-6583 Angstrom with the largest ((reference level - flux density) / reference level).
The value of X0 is 6577.68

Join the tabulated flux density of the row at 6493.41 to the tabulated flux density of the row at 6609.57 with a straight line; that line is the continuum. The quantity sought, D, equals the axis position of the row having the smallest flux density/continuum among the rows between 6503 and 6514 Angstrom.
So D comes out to 6511.38 Angstrom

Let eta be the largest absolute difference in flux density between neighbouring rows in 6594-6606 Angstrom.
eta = 0.43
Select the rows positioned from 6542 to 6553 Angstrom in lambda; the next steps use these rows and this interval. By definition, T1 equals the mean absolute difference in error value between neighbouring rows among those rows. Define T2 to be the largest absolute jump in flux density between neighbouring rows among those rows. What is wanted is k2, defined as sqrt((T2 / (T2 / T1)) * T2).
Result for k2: 0.07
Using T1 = 0.015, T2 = 0.31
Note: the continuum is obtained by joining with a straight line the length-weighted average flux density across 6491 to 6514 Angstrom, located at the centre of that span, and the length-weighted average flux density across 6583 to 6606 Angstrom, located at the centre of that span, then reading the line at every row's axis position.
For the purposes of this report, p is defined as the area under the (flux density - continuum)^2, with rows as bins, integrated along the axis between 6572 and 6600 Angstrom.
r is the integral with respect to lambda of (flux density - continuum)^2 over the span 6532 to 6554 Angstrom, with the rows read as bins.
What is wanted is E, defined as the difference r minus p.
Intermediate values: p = 2.6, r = 1.8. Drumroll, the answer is -1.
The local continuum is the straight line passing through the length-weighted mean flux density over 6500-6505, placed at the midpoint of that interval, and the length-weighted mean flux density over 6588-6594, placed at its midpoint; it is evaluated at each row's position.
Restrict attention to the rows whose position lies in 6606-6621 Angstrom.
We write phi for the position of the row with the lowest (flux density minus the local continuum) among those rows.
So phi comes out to 6617.18 Angstrom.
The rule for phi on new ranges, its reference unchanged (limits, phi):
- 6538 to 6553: 6551.99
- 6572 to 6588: 6585.26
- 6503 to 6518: 6517.38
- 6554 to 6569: 6559.53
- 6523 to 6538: 6533.91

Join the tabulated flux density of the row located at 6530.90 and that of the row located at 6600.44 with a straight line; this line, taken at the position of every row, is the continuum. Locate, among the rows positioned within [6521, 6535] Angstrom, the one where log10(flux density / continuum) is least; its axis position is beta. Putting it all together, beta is 6533.91 Angstrom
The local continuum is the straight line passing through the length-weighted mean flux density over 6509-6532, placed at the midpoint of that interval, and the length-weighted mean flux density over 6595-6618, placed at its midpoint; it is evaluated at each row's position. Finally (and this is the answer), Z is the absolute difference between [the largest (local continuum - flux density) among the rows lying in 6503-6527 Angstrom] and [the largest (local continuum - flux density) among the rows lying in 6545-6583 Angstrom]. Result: 0.43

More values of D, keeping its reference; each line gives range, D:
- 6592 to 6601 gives 6592.85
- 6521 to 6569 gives 6533.91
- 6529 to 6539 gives 6533.91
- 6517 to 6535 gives 6517.38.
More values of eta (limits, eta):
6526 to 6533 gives 0.74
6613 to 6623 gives 0.63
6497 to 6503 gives 0.33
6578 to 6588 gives 1.05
